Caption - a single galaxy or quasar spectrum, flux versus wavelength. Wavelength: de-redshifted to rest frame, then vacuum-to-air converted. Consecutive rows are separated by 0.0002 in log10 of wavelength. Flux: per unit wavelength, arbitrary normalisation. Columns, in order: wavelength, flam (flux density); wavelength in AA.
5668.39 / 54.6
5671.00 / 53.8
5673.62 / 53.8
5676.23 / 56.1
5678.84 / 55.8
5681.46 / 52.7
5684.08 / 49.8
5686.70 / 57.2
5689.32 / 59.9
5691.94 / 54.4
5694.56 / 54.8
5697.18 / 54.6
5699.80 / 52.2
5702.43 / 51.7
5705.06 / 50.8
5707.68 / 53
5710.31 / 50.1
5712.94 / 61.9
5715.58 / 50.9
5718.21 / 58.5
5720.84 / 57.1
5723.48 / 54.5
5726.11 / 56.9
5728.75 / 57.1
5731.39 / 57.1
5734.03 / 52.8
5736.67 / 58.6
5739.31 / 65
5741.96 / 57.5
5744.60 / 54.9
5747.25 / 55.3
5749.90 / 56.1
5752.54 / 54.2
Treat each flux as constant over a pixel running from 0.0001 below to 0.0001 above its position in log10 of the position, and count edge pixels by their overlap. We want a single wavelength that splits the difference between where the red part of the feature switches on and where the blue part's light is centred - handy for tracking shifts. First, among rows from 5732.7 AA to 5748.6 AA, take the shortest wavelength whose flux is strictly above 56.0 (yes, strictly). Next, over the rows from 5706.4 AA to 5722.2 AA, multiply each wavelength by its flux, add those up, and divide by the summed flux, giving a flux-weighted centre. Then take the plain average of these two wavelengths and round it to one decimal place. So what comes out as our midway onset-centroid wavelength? 5725.5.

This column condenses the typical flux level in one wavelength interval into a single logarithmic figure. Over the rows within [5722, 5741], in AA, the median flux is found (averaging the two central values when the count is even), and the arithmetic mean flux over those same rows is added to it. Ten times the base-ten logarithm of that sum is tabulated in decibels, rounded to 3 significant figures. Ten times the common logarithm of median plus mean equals 20.6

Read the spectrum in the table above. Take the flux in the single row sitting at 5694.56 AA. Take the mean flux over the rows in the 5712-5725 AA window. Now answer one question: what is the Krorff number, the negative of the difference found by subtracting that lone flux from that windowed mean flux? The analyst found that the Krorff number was -2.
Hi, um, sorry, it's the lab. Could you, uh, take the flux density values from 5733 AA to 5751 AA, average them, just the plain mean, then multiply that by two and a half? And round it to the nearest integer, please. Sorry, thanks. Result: 143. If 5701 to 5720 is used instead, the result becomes 135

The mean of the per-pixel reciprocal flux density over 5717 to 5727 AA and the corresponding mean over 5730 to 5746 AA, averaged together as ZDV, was 0.0175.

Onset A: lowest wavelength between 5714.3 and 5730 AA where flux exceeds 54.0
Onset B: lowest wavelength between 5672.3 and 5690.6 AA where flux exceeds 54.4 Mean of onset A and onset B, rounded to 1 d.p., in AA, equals 5697.2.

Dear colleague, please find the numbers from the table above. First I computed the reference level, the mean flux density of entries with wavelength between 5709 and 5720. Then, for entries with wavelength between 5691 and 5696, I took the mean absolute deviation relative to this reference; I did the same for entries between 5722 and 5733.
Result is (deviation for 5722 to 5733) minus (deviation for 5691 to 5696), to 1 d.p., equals 0.7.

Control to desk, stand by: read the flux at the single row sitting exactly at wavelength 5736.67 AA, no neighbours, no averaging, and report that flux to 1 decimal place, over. 58.6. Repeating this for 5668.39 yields 54.6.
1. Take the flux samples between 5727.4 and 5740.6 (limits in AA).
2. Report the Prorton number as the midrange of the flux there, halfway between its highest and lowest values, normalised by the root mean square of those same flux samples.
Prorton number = 1.01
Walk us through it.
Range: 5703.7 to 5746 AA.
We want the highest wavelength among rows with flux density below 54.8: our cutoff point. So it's 5734.03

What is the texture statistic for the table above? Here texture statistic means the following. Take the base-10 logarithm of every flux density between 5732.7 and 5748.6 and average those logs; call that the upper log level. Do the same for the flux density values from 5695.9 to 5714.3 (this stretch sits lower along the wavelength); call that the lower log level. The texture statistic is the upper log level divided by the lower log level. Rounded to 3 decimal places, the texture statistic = 1.018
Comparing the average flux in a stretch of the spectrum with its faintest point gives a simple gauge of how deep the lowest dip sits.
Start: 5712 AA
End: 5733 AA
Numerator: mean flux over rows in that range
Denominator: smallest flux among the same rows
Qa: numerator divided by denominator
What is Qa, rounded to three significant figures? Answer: 1.11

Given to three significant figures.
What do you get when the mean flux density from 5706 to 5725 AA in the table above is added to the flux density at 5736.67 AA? 114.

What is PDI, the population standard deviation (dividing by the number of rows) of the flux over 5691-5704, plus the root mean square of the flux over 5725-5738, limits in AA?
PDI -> 57.8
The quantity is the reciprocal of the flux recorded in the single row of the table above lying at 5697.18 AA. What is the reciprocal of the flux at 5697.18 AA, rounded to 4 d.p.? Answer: 0.0183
